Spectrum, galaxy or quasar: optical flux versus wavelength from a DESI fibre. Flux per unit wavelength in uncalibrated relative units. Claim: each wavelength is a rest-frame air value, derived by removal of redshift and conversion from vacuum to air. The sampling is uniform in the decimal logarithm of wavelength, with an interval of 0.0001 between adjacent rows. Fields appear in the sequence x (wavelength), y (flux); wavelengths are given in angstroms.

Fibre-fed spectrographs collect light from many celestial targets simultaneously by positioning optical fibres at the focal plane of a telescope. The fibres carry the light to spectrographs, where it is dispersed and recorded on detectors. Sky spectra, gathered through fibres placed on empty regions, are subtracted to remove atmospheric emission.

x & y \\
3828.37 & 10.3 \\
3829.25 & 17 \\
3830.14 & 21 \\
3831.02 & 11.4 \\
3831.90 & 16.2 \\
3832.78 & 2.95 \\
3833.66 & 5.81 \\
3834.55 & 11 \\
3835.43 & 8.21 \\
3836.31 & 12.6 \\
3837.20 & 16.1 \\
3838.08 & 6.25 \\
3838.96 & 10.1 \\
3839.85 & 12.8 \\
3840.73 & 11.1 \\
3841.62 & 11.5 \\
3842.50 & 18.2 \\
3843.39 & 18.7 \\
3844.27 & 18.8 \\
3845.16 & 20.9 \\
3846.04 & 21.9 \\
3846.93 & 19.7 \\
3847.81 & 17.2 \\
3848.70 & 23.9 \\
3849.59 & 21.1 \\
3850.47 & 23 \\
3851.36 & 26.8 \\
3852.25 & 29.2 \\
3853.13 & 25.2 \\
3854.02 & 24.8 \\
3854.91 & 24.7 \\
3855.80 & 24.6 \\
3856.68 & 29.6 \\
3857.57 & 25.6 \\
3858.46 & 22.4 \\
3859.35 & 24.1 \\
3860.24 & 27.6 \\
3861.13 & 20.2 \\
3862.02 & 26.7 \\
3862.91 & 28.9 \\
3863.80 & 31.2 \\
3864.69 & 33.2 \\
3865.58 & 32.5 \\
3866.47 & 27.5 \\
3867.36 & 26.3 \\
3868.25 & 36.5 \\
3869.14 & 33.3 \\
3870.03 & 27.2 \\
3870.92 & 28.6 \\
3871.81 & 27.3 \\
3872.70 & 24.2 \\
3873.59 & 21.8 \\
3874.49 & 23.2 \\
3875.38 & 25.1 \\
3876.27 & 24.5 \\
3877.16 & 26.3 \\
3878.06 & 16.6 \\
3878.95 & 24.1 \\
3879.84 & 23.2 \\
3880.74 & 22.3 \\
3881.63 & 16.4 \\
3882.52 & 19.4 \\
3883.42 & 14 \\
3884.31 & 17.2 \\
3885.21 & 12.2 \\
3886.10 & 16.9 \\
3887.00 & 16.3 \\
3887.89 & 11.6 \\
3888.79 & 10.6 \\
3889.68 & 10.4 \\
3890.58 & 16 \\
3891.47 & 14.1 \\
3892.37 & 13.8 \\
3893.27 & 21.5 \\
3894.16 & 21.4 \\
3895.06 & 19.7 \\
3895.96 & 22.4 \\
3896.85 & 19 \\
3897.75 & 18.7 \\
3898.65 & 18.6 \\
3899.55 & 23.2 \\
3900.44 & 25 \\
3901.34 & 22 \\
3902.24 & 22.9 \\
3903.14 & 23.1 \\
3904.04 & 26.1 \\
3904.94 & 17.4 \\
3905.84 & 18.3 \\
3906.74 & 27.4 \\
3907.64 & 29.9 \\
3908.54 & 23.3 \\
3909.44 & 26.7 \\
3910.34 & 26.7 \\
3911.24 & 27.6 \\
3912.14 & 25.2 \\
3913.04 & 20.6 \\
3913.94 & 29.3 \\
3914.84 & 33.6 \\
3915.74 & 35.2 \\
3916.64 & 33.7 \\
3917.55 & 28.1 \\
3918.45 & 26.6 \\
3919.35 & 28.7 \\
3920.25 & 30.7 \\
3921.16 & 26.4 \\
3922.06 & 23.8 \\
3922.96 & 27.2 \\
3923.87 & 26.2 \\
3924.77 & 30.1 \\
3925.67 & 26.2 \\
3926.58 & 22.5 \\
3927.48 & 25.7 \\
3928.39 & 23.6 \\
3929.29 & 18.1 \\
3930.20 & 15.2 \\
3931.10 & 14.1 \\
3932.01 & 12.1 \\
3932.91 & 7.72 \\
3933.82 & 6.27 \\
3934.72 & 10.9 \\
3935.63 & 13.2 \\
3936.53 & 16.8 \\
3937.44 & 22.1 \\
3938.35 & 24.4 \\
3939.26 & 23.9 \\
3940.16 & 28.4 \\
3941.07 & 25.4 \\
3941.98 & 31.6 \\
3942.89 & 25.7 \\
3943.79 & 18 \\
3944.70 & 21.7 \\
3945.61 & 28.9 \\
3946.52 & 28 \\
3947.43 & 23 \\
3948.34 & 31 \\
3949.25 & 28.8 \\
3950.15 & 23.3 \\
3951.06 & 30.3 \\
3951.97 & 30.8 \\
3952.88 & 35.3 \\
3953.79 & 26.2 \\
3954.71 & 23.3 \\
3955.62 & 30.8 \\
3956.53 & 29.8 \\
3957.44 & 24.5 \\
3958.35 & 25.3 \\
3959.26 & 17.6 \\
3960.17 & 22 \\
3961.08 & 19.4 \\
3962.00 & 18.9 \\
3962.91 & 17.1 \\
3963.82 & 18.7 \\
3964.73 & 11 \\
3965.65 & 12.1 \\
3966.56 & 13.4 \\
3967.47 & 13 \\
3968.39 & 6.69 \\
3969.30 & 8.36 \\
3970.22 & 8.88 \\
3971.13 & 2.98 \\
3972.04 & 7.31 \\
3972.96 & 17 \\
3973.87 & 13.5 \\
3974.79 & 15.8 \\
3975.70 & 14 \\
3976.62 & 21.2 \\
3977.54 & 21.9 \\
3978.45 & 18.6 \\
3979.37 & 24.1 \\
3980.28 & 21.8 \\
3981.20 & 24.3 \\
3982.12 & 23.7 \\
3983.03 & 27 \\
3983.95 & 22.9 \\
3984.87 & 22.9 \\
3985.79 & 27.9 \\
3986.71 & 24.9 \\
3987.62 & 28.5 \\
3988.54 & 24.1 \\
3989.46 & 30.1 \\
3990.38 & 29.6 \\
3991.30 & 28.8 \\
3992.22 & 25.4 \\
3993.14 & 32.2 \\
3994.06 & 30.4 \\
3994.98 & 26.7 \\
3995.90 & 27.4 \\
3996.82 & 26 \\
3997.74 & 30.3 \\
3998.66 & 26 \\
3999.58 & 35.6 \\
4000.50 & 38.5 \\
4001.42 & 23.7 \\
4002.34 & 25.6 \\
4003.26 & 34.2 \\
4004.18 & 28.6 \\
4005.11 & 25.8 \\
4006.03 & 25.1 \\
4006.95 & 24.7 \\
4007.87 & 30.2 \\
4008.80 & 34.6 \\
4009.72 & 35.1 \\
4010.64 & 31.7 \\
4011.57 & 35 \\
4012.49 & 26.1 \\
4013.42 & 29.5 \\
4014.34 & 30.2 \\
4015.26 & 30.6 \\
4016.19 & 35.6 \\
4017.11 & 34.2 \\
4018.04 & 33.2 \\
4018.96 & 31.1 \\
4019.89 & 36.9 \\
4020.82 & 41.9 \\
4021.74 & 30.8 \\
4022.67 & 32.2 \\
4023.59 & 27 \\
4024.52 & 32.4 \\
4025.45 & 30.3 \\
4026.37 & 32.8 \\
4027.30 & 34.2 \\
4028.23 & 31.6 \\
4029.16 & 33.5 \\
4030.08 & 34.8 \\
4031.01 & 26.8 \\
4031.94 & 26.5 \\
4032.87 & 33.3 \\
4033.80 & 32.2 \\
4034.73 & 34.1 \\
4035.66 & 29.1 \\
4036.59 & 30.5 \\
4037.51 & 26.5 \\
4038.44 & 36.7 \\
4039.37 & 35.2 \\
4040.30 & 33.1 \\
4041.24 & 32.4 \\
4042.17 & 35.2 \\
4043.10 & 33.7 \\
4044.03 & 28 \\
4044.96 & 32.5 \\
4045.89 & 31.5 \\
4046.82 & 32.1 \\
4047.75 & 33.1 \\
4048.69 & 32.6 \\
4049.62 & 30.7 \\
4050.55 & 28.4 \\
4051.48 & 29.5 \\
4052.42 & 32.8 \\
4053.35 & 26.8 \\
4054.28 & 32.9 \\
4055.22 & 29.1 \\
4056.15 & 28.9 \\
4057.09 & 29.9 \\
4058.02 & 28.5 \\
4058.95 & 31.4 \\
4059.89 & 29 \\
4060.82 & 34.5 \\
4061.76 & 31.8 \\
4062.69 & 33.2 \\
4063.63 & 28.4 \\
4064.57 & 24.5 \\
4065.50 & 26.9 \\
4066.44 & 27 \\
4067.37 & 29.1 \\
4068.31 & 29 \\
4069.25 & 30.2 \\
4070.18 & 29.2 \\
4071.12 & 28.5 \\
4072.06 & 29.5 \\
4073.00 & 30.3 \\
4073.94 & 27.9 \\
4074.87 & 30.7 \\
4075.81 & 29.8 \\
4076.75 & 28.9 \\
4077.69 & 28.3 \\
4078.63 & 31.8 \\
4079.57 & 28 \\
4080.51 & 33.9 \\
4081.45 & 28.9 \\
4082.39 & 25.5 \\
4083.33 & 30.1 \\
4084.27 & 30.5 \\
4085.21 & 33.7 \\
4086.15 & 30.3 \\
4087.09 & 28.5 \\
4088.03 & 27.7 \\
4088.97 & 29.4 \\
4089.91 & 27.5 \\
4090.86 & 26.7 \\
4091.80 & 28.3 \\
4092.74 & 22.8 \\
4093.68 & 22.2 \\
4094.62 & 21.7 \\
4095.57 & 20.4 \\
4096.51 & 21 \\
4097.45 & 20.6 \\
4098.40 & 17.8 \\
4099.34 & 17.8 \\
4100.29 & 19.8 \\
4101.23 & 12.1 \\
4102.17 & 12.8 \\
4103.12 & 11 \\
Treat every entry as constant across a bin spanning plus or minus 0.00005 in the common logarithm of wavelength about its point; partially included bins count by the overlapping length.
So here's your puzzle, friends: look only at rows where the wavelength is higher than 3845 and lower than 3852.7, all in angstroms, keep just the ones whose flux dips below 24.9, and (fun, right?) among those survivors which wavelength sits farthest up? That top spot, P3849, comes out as 3850.47 angstroms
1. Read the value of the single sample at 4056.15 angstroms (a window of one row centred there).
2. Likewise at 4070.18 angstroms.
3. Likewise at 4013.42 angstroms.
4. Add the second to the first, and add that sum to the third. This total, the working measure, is 88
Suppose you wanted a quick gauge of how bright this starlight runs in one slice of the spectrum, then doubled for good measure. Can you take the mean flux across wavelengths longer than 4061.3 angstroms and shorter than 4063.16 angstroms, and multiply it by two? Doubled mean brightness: 65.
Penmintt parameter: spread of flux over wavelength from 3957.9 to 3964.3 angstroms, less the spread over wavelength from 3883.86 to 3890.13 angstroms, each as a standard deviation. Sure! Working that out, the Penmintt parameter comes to -0.2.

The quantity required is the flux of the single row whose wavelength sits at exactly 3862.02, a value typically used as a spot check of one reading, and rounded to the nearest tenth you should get 26.7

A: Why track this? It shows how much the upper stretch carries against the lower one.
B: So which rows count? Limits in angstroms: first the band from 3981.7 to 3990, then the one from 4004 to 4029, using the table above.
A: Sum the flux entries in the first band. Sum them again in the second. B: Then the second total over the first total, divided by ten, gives 0.37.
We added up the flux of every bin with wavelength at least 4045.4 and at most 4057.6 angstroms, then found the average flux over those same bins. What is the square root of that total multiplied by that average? 110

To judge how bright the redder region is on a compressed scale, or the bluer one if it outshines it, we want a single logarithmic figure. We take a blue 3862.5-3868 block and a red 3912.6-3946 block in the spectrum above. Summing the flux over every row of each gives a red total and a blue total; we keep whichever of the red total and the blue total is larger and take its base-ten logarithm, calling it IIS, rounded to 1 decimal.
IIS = 2.9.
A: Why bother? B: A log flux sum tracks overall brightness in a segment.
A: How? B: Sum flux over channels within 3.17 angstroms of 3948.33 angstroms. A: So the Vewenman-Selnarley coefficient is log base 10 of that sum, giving 2.29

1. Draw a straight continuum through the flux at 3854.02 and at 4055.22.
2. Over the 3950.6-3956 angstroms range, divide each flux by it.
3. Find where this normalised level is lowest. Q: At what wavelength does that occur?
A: 3954.71 angstroms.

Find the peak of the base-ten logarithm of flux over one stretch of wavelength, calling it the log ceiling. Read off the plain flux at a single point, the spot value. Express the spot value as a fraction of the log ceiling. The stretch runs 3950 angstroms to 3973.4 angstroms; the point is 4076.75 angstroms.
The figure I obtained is 18.7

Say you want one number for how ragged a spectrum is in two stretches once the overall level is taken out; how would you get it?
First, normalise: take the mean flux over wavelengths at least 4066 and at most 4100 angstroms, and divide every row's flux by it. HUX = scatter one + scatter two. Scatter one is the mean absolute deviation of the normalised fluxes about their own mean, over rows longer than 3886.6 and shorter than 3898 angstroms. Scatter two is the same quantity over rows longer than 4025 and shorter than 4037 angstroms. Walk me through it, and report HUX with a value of 0.212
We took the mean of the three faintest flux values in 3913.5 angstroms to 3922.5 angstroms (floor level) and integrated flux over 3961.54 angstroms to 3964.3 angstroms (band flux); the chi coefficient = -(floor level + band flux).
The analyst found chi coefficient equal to -76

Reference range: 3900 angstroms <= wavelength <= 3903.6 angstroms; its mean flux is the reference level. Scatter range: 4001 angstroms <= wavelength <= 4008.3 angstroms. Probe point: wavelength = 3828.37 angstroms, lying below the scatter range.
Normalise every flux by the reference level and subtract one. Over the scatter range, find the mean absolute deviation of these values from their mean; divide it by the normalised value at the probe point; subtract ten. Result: -10.2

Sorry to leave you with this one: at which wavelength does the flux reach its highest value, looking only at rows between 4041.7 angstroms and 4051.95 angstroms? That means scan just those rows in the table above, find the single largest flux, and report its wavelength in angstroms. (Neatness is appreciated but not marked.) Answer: 4042.17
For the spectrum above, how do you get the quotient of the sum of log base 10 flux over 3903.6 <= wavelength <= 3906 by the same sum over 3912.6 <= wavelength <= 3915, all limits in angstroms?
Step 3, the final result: 0.91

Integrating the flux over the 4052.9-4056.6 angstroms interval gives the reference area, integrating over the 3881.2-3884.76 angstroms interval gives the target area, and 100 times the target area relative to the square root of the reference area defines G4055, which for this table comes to 571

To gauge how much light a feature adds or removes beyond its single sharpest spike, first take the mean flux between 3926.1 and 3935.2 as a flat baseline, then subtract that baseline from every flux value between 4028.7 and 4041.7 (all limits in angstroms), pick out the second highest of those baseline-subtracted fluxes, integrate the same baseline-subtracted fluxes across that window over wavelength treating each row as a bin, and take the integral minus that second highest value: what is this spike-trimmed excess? 190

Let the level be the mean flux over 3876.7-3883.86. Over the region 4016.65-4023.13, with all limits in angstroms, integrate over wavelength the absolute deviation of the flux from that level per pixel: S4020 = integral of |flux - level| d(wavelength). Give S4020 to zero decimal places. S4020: 91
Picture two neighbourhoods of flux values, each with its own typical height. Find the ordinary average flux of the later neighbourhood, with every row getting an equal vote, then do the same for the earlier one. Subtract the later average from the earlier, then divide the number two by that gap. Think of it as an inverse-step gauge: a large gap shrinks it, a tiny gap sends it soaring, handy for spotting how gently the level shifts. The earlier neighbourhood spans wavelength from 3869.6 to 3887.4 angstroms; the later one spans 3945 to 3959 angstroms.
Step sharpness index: -0.3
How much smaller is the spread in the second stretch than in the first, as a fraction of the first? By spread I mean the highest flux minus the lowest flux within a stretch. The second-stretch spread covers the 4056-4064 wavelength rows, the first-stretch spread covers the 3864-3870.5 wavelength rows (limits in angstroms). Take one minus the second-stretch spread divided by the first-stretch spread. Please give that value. 0.40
